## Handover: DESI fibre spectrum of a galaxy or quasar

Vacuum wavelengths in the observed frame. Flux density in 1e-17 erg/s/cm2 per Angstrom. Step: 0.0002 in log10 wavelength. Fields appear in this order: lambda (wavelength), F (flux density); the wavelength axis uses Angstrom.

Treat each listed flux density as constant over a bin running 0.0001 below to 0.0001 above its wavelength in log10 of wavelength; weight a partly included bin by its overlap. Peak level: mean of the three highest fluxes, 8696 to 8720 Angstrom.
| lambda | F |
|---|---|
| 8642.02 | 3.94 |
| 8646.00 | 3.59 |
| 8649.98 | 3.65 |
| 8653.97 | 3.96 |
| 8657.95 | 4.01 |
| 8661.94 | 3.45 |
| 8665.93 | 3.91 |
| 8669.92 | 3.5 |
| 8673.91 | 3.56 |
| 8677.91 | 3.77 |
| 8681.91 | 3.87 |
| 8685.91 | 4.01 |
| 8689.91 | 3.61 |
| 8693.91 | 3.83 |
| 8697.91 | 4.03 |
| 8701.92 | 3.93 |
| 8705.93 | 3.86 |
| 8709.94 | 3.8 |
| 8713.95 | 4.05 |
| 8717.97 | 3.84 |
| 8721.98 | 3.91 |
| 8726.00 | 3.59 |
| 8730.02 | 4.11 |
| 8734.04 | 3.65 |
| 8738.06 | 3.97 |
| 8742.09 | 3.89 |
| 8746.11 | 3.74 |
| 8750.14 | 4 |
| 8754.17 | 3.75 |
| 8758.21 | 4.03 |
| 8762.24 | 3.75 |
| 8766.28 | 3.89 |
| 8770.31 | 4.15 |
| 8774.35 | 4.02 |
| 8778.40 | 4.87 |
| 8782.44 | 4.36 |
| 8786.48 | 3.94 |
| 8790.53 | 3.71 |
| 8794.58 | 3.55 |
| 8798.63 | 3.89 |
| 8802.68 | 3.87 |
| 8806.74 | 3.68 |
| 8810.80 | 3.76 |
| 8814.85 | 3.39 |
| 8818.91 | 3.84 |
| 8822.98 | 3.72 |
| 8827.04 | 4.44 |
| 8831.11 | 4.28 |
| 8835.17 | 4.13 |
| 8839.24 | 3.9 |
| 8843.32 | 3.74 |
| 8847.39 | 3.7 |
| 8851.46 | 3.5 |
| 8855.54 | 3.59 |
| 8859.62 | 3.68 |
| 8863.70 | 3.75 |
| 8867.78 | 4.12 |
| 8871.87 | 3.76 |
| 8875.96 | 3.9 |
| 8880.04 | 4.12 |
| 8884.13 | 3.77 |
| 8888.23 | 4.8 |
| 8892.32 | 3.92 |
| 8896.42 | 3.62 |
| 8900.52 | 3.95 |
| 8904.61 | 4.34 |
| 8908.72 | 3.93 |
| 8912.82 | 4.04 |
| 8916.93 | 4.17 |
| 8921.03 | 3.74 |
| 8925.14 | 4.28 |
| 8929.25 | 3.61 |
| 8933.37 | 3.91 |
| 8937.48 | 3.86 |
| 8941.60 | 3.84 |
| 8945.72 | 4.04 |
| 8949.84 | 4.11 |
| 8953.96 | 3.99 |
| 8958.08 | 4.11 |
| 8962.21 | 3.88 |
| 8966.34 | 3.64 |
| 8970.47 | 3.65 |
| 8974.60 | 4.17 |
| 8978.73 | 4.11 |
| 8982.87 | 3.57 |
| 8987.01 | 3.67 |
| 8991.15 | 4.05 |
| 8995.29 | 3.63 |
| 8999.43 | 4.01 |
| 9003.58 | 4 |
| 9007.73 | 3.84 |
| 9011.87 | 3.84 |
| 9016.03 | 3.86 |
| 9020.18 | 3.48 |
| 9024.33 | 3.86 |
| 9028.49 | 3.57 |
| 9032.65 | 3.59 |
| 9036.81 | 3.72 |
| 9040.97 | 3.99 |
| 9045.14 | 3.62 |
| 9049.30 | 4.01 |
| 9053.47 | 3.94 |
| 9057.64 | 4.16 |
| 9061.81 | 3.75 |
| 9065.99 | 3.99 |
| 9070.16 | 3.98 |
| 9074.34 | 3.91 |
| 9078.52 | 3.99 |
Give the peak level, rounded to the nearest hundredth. 4.00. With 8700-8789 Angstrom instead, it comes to 4.46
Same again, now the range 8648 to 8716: 4.03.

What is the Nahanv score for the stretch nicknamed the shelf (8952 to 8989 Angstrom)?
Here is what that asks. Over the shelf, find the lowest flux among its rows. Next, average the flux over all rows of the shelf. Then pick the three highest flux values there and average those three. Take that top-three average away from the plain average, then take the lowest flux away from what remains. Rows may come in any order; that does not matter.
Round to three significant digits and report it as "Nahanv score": -3.83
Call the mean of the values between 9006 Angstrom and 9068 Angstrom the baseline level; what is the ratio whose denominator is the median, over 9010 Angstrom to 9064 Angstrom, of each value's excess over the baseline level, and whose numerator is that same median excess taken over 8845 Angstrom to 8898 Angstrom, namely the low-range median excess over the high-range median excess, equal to -2.2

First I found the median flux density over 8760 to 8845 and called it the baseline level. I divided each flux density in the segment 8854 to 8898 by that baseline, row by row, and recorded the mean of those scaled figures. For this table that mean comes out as 1.01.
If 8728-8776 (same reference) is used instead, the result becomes 1.01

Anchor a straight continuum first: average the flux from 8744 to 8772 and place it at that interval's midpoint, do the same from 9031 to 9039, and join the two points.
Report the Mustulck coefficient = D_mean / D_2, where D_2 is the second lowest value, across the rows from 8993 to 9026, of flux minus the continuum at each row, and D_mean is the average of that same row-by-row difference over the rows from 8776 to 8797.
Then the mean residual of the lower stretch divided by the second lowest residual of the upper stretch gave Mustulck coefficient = -3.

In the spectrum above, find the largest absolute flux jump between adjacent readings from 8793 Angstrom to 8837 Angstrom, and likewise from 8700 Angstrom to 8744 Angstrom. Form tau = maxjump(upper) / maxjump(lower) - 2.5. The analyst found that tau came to -1.1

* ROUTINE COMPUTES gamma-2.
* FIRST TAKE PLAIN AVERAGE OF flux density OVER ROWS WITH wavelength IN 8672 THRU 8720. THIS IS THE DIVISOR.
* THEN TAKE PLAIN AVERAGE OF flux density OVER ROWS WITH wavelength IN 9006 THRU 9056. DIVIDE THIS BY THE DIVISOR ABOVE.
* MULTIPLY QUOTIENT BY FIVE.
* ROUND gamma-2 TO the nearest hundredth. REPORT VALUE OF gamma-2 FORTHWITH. 4.91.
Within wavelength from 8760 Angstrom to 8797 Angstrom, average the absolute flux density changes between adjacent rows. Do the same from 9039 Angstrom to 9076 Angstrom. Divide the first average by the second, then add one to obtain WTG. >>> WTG 2.5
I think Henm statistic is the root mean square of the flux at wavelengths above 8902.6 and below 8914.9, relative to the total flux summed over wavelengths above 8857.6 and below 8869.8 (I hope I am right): 0.36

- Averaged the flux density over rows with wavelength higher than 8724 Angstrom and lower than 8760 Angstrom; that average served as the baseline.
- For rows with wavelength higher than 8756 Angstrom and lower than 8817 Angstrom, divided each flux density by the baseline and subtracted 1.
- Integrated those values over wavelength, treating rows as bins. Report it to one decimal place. 1.0 Angstrom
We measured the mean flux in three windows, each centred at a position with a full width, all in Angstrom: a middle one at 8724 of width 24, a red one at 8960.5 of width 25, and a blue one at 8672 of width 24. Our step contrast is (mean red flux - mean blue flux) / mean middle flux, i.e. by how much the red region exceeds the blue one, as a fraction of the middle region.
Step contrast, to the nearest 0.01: 0.06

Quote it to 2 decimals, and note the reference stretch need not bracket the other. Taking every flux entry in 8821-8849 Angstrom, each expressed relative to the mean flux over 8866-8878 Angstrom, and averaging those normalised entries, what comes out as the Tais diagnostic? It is 1.02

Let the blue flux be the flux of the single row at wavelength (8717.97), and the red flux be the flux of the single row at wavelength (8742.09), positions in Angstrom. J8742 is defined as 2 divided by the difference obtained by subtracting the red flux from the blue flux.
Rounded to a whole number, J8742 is -40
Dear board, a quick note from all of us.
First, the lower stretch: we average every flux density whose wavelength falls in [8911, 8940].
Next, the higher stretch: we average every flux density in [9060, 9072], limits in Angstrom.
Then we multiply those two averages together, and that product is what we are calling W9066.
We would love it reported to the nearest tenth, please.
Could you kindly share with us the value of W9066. 15.4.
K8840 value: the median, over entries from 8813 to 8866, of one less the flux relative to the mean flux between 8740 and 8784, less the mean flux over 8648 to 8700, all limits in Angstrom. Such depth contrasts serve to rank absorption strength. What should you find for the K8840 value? -3.71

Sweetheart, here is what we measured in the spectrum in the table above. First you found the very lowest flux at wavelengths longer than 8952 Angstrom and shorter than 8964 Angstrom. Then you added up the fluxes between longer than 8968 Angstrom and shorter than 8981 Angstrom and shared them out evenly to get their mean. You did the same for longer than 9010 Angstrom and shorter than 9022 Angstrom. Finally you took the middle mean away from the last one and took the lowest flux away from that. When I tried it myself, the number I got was -4.1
